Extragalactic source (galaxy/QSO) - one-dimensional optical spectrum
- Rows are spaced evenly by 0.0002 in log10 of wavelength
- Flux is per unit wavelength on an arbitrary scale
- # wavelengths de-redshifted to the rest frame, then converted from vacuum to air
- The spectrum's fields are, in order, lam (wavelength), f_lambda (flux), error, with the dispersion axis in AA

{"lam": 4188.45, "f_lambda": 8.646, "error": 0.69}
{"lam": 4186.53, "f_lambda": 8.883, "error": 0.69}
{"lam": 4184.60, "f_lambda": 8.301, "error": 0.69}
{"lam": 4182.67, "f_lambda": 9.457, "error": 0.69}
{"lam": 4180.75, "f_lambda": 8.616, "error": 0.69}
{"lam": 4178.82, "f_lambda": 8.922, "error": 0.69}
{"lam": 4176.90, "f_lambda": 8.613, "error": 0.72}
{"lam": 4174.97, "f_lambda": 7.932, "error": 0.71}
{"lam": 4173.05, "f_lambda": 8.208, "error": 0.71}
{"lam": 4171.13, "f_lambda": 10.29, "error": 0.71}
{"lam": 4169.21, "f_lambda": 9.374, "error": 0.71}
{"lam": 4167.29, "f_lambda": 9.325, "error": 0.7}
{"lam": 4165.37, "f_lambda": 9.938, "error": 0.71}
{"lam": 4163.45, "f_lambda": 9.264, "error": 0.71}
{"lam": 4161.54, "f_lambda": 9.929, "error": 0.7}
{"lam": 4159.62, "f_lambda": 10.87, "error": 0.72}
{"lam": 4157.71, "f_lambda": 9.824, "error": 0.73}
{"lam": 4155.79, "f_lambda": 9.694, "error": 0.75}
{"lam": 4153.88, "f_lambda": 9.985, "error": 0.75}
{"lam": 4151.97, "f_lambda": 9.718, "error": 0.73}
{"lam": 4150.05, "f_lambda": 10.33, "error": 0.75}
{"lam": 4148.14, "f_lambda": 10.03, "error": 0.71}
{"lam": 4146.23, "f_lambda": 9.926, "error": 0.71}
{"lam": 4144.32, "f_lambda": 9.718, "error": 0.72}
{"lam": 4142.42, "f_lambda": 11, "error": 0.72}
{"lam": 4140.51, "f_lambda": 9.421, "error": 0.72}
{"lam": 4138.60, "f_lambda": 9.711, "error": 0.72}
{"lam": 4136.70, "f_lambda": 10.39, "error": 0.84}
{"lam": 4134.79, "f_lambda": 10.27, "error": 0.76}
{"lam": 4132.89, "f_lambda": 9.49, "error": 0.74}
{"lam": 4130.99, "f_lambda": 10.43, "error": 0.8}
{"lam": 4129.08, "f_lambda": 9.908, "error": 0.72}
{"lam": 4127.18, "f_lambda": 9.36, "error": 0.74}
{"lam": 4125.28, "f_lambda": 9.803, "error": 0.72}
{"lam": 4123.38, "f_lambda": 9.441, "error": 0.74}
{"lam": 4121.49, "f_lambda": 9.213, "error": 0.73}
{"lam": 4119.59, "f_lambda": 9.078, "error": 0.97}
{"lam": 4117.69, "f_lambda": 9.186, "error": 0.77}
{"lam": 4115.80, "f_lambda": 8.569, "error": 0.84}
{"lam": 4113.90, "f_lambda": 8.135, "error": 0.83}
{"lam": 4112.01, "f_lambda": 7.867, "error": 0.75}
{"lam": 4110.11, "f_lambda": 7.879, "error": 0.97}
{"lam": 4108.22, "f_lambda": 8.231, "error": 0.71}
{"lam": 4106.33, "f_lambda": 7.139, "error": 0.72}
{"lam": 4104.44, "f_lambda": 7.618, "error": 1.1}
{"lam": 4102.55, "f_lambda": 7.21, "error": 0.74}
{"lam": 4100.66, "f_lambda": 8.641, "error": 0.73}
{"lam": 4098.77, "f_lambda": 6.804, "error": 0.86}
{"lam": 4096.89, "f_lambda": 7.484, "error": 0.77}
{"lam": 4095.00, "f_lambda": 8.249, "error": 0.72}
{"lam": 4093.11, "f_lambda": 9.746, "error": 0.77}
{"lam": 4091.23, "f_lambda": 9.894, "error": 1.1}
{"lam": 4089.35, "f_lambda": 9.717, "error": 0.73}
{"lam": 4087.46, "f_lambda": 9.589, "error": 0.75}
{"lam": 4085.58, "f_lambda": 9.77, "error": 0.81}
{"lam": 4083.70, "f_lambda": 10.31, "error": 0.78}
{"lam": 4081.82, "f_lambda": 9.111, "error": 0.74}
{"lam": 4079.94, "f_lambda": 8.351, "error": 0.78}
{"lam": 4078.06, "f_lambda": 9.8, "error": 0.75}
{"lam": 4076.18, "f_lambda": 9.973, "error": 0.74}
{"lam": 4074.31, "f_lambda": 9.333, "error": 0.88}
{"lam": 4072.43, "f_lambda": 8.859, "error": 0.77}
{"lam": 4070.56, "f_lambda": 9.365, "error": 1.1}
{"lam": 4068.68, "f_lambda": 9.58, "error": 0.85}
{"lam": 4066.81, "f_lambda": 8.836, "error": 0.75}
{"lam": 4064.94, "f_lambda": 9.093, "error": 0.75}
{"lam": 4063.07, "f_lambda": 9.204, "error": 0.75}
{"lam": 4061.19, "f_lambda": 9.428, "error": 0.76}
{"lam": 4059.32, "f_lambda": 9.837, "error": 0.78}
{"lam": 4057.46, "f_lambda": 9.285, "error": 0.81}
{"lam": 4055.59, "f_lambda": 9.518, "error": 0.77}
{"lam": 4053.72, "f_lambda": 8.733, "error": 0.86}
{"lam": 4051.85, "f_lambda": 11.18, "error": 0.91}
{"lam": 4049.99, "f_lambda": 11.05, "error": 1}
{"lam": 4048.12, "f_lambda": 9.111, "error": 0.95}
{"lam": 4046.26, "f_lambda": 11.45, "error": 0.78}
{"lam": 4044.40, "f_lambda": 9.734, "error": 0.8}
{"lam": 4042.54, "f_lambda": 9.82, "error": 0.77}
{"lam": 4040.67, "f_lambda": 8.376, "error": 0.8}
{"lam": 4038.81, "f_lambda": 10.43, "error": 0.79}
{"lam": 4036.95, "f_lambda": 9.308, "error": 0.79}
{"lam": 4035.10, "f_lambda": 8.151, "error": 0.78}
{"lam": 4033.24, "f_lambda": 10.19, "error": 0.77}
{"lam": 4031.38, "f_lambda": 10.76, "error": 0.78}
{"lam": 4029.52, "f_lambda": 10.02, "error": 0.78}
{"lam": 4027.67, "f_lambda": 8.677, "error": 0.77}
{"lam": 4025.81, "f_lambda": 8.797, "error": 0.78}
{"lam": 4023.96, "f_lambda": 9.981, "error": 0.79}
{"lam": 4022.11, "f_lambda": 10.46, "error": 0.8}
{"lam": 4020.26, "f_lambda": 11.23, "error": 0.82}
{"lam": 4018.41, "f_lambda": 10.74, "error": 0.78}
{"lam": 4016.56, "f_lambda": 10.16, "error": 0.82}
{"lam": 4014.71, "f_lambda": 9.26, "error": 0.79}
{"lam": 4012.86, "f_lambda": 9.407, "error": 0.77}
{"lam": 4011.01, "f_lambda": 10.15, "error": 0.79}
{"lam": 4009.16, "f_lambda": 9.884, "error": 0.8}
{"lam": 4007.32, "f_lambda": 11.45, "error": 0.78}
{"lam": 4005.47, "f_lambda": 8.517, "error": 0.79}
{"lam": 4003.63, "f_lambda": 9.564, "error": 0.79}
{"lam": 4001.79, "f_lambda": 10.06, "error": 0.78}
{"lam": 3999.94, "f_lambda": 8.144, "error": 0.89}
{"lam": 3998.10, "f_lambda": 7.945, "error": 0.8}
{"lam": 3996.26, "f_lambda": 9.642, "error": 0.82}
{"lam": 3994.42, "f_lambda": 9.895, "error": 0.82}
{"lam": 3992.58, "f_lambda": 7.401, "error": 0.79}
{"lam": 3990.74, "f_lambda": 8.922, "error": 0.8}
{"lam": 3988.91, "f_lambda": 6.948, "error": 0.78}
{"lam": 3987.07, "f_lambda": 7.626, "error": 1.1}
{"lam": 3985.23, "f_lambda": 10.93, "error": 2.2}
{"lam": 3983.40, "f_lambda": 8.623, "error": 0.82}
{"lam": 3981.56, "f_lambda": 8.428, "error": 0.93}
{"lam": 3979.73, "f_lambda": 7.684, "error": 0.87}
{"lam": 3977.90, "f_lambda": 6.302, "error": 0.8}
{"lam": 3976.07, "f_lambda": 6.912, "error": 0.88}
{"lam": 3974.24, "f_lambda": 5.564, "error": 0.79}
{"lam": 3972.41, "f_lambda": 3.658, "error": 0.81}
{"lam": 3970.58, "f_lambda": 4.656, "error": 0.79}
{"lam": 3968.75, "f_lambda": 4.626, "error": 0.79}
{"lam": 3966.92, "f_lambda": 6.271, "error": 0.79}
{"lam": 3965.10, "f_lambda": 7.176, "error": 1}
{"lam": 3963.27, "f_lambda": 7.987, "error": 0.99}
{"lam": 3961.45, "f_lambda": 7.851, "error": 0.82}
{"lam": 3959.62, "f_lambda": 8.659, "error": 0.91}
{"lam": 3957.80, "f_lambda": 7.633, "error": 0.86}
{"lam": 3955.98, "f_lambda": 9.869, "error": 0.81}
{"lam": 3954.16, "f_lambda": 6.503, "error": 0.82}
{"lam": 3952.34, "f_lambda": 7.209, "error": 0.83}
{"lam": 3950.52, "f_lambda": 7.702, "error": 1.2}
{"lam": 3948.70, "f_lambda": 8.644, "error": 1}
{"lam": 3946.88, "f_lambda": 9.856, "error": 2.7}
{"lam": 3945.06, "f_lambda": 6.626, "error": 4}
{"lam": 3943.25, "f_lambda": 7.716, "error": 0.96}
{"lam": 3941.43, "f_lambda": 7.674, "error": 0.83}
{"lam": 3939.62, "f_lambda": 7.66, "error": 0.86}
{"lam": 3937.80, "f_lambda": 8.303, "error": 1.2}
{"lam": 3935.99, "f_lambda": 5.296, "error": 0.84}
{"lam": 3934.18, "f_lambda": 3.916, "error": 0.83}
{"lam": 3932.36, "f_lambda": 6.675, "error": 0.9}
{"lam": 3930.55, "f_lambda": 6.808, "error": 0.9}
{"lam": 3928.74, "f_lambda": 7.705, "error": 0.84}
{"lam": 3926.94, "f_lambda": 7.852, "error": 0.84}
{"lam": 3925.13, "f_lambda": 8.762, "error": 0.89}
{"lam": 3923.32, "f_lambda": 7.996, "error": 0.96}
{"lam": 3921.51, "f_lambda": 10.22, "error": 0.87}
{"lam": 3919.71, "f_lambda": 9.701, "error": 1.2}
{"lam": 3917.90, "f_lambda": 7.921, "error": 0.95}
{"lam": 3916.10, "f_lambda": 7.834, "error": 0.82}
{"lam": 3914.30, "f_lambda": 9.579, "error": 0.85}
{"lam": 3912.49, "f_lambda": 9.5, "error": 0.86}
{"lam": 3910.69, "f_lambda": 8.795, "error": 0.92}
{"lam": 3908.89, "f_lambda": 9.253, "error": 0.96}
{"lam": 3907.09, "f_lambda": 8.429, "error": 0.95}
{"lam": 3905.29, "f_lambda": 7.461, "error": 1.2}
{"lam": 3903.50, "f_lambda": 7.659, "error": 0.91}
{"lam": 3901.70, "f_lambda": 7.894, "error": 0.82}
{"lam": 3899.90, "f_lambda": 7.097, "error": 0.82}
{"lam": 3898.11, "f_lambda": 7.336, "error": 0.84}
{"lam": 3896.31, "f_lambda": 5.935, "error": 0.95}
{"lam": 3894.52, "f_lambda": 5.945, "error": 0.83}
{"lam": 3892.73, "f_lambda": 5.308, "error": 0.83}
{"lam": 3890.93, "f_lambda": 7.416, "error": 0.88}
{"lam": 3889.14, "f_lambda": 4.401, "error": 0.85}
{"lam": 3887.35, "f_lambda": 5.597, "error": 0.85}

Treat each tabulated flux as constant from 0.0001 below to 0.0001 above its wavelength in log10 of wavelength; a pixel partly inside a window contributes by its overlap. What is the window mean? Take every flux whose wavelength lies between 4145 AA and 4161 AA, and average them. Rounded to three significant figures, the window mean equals 10.0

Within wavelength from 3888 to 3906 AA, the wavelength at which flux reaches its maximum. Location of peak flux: 3901.70 AA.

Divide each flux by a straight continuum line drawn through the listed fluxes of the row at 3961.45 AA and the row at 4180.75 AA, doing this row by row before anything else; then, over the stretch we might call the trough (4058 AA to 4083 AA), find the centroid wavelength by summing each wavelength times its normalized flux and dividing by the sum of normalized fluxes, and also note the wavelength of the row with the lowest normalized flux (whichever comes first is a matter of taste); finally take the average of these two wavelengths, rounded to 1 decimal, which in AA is 4075.2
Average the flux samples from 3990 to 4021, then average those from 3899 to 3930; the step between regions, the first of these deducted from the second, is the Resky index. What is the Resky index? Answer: -1.1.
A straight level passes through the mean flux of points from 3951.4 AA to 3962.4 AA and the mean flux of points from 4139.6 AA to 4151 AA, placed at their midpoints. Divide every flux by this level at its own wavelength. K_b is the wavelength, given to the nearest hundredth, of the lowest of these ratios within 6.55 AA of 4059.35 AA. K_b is 4053.72 AA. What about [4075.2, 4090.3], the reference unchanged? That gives 4079.94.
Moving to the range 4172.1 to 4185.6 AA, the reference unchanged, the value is 4174.97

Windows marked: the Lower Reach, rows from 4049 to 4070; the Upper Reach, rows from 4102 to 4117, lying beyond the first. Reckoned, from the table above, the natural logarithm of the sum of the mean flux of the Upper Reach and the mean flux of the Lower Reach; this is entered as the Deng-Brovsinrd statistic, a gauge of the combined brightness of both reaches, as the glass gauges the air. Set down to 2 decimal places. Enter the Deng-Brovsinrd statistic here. 2.86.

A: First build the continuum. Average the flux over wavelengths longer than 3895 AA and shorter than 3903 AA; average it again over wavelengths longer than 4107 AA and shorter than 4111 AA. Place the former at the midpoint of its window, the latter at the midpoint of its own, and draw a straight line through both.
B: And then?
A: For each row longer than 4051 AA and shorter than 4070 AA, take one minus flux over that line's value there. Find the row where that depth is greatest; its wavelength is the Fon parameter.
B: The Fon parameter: 4053.72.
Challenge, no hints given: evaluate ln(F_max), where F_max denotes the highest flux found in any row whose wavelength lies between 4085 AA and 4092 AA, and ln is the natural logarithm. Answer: 2.29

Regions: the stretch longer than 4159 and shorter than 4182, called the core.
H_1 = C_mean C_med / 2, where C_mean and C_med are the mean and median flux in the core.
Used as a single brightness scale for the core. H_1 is 43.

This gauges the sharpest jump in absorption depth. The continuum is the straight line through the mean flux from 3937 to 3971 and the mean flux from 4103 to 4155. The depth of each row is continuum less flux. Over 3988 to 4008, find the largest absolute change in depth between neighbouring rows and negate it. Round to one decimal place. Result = -2.9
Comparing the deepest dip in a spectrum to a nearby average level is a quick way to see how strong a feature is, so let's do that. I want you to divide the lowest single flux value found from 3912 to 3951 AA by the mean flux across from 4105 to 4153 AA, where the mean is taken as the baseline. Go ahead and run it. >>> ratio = 0.42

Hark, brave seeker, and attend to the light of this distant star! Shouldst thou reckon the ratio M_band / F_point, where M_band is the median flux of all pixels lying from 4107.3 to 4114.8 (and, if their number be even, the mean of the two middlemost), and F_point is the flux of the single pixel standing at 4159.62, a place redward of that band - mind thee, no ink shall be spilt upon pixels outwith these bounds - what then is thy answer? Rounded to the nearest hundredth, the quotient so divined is 0.74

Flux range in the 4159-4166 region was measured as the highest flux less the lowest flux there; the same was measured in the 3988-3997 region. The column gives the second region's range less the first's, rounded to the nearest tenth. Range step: 1.3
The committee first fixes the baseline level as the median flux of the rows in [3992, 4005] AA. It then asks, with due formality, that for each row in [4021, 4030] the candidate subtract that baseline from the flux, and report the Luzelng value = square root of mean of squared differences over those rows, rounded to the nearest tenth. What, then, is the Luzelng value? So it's 0.7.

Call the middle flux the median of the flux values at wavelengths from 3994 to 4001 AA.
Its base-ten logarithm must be 0.95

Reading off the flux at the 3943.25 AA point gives 7.716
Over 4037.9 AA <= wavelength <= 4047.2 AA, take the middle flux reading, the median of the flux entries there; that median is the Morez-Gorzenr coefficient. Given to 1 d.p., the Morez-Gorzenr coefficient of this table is 9.8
